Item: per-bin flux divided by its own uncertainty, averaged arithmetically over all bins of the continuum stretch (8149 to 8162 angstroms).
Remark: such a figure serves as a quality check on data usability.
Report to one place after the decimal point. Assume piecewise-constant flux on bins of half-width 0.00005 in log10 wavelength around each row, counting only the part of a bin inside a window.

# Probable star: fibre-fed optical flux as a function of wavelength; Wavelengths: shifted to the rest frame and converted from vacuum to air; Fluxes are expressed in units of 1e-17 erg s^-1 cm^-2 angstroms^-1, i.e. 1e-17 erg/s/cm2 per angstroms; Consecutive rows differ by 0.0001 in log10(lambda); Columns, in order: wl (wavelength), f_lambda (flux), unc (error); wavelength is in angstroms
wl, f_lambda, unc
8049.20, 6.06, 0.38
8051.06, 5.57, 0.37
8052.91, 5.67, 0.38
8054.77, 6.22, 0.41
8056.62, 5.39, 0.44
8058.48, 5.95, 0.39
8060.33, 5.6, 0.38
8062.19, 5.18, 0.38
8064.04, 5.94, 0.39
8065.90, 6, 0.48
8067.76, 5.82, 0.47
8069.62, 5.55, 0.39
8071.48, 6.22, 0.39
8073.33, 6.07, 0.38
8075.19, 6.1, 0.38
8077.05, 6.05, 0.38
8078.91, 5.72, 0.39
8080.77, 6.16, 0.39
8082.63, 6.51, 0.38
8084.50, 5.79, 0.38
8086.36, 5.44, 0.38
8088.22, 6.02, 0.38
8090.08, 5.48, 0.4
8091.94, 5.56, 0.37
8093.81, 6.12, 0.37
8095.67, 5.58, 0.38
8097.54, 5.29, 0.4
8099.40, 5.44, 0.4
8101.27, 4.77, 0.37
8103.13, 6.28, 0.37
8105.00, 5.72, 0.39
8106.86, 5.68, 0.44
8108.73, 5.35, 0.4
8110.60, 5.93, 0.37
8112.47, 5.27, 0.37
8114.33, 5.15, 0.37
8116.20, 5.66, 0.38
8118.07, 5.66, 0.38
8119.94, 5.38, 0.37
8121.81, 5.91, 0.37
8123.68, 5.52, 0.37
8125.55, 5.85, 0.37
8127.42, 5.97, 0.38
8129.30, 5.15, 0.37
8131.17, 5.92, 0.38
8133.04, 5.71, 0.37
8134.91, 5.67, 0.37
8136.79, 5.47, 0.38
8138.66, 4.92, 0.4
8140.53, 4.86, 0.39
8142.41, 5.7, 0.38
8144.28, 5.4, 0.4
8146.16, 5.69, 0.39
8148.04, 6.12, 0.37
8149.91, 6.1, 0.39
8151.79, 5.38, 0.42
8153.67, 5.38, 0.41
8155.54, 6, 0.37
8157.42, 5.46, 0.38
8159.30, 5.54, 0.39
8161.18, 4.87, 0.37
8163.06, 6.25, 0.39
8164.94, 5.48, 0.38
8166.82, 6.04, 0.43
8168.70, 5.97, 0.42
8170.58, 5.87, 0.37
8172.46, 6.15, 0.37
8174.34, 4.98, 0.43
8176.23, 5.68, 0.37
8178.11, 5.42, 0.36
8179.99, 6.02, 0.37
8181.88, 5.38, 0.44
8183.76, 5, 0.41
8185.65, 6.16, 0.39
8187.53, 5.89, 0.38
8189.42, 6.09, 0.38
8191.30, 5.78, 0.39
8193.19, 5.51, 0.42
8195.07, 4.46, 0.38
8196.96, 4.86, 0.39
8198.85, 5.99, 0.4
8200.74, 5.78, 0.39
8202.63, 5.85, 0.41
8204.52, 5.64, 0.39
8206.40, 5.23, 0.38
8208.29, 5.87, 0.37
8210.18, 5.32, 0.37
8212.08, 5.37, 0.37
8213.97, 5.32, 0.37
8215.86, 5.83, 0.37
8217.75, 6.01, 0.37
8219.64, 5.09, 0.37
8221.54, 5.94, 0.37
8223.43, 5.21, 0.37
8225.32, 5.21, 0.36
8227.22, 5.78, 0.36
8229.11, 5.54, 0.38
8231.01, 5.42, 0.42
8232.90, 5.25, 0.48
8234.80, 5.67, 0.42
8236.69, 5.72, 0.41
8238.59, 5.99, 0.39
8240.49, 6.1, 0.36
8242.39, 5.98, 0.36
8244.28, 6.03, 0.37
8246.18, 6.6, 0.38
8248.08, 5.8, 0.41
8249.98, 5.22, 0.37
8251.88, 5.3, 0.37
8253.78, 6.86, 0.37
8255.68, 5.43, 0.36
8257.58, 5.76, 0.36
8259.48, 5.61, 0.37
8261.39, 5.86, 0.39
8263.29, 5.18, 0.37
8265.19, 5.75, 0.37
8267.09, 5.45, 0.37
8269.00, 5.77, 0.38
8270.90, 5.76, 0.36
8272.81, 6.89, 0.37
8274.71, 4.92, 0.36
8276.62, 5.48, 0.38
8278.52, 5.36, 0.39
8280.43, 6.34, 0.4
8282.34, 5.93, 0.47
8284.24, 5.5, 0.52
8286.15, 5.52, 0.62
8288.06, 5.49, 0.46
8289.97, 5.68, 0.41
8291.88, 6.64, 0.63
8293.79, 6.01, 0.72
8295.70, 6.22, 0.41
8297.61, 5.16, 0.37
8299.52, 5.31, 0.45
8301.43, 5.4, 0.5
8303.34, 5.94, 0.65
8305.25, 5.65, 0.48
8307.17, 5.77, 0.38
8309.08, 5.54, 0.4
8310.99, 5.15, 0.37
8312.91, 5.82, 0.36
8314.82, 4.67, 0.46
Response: 14.2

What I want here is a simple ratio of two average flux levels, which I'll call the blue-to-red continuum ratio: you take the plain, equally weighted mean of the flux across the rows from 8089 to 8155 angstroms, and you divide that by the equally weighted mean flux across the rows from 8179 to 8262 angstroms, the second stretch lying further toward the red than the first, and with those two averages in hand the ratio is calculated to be 0.99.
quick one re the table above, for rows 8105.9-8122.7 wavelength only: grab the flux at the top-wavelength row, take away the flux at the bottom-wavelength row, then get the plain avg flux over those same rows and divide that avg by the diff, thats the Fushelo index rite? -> 24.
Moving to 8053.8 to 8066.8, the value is -26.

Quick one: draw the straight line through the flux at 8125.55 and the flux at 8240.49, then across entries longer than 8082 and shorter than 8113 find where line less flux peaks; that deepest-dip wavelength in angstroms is 8101.27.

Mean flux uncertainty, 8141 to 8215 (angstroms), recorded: 0.389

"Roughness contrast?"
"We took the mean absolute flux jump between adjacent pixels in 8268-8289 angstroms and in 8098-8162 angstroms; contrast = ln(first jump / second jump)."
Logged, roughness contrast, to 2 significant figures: 0.30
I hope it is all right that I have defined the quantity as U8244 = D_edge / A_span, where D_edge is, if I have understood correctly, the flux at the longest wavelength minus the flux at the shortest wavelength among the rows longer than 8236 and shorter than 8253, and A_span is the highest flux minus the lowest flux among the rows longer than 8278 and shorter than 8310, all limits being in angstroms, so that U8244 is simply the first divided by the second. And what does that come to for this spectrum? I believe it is -0.3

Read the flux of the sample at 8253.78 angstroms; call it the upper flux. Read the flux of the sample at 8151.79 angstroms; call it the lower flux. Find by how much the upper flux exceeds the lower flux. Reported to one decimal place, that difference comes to 1.5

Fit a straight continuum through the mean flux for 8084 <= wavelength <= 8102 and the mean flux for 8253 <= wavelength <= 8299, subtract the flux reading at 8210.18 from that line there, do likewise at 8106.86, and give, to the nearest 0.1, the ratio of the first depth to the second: -3.3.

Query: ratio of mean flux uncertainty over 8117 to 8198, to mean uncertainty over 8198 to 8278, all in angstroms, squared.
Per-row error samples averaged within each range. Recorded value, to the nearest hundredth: 1.04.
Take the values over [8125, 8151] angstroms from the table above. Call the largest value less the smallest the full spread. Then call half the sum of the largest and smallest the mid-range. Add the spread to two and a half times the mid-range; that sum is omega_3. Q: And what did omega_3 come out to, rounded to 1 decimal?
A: 15.0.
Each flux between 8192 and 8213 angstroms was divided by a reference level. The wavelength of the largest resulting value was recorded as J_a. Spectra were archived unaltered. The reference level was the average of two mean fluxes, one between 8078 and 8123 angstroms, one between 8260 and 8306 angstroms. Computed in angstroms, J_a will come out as 8198.85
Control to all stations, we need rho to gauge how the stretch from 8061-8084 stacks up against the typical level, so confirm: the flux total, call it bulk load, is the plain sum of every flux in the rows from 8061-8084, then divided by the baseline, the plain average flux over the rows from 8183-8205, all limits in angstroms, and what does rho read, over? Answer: 12.8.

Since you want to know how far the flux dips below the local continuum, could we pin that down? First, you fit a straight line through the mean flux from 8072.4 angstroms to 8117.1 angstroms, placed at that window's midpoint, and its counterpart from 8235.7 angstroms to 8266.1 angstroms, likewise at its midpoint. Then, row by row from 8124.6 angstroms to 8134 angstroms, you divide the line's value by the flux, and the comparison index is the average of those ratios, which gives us 1.01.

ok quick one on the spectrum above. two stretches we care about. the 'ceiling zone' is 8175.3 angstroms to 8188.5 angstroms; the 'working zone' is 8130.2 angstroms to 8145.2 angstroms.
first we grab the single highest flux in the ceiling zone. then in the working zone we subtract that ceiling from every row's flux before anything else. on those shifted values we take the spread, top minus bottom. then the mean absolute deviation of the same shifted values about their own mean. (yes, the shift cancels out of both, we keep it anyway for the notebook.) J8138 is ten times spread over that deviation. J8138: 35.7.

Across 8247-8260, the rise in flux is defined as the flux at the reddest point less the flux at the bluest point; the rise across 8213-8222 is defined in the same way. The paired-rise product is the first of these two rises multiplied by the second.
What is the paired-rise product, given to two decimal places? -0.12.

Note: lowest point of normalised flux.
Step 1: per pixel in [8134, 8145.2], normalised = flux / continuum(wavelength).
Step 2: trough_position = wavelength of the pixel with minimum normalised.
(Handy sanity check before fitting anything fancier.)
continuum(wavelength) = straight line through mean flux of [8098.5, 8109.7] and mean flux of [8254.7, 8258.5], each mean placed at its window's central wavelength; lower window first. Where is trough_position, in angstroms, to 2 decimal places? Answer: 8140.53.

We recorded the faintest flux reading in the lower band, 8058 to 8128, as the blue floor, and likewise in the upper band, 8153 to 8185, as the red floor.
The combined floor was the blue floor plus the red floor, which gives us 9.6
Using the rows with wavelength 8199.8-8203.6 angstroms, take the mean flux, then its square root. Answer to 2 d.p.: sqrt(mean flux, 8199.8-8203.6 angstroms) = 2.41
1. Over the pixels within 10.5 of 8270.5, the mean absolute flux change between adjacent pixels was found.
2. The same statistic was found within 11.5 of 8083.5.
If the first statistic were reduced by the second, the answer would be 0.30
